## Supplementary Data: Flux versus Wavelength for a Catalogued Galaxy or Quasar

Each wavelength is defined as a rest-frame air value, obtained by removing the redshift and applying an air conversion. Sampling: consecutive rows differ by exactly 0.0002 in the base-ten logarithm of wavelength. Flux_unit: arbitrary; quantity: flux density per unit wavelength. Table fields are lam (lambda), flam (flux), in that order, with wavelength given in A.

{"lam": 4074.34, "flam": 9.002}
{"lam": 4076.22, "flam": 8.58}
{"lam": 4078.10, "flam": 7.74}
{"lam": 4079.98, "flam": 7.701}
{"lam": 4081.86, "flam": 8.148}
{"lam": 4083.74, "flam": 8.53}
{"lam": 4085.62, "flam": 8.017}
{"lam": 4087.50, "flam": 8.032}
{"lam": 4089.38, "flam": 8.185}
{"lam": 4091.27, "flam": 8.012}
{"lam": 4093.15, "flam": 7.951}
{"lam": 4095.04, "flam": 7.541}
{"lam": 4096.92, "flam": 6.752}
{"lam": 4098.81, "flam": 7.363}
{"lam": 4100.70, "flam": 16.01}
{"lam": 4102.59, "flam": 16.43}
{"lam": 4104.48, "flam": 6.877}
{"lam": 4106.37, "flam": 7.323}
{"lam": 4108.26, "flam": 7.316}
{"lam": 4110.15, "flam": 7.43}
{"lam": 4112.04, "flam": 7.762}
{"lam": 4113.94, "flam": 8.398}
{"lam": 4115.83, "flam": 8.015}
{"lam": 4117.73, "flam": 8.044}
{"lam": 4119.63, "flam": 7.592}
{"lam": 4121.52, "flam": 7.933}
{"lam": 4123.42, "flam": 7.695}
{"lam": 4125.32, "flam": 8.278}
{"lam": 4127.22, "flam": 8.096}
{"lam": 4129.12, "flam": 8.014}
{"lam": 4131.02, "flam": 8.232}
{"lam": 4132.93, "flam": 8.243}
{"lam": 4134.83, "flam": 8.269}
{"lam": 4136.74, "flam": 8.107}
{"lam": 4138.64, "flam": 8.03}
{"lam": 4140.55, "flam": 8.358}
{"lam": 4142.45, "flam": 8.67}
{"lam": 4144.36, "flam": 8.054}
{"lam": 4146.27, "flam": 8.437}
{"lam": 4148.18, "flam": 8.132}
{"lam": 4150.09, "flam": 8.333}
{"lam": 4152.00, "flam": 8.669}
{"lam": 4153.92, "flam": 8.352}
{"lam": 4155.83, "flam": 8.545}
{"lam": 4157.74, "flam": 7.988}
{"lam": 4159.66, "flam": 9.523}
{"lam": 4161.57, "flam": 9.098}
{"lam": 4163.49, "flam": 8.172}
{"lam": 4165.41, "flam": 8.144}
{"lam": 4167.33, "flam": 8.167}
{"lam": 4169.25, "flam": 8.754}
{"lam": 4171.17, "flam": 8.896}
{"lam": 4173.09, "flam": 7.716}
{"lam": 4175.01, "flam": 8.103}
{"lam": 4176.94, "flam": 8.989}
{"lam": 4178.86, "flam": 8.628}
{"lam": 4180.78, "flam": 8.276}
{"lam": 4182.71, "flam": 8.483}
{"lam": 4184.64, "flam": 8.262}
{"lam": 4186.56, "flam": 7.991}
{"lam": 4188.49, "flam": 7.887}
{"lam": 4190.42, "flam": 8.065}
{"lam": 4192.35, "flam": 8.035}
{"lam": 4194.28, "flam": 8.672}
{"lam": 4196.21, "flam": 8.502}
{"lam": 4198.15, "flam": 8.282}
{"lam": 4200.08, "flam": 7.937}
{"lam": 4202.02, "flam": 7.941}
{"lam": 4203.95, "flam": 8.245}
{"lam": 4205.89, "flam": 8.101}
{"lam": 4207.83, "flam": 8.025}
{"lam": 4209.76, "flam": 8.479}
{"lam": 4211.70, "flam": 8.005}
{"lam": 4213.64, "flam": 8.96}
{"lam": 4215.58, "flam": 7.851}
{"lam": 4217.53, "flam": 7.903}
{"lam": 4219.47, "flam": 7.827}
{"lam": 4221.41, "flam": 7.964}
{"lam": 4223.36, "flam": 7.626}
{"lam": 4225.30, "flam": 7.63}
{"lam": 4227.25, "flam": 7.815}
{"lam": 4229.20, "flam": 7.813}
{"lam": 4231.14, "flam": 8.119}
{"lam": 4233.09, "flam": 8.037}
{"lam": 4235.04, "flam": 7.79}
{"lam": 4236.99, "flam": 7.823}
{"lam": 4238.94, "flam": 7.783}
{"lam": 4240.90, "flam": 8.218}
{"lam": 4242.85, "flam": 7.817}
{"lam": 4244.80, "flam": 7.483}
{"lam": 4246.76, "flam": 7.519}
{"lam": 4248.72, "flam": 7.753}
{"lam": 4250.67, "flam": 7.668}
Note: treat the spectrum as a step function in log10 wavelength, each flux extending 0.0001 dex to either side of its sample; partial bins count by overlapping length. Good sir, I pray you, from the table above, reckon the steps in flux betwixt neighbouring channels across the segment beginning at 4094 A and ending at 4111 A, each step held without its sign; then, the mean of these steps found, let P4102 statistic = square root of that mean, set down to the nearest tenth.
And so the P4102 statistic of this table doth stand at 1.6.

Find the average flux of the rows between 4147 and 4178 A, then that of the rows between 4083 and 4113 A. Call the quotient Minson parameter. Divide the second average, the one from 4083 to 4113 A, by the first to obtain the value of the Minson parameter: 1.03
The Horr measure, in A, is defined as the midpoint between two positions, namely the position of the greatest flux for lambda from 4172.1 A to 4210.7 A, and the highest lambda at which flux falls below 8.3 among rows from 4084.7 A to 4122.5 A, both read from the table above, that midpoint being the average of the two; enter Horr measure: 4149.2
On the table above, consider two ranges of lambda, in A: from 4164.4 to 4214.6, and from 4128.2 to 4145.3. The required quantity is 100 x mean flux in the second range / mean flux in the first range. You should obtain 99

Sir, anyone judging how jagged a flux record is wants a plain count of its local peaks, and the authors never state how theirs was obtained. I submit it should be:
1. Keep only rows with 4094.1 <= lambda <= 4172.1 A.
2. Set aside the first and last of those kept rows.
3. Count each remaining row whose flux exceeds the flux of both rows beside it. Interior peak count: 12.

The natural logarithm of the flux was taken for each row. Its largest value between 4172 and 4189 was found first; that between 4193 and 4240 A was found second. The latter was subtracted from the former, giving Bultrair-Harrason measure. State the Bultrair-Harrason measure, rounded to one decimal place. 0.0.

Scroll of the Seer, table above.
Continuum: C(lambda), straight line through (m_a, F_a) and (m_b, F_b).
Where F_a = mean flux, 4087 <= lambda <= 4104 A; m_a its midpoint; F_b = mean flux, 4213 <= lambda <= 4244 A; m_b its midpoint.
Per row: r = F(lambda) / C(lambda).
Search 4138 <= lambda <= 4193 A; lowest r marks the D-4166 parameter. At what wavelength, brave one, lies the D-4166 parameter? 4138.64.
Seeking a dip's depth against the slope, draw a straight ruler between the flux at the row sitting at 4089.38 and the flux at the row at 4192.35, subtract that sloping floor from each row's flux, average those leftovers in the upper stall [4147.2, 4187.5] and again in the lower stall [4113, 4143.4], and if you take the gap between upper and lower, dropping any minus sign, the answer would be 0.37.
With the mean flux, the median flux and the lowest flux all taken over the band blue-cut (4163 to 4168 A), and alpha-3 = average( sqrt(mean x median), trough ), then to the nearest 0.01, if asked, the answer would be 8.15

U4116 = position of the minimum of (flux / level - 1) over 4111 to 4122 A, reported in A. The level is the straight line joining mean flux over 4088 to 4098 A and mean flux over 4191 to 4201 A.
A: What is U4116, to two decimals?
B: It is 4119.63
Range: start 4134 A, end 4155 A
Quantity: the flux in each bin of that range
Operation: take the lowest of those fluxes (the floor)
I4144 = 8.03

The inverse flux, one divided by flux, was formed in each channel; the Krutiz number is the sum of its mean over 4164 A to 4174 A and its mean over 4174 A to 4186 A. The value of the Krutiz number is 0.239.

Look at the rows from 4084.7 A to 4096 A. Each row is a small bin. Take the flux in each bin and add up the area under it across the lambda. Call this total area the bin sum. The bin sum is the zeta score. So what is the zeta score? 89.9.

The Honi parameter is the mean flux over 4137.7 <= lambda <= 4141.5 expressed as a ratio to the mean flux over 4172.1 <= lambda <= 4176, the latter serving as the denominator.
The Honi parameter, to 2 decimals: 1.04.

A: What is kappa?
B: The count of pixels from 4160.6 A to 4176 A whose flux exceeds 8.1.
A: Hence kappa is 7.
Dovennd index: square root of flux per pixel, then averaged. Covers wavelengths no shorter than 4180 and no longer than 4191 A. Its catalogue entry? 2.856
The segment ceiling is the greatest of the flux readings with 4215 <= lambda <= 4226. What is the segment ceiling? 7.964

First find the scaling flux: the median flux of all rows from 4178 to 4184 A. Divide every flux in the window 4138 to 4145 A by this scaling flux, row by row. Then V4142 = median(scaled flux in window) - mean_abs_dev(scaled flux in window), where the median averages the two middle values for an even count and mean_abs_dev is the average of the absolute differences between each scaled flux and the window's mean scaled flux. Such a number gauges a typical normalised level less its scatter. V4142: 0.940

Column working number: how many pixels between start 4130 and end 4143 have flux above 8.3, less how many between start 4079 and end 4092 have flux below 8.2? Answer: -4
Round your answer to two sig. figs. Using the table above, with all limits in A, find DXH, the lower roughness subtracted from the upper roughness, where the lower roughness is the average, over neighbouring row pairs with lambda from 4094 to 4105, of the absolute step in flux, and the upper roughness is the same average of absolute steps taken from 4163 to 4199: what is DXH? -3.7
